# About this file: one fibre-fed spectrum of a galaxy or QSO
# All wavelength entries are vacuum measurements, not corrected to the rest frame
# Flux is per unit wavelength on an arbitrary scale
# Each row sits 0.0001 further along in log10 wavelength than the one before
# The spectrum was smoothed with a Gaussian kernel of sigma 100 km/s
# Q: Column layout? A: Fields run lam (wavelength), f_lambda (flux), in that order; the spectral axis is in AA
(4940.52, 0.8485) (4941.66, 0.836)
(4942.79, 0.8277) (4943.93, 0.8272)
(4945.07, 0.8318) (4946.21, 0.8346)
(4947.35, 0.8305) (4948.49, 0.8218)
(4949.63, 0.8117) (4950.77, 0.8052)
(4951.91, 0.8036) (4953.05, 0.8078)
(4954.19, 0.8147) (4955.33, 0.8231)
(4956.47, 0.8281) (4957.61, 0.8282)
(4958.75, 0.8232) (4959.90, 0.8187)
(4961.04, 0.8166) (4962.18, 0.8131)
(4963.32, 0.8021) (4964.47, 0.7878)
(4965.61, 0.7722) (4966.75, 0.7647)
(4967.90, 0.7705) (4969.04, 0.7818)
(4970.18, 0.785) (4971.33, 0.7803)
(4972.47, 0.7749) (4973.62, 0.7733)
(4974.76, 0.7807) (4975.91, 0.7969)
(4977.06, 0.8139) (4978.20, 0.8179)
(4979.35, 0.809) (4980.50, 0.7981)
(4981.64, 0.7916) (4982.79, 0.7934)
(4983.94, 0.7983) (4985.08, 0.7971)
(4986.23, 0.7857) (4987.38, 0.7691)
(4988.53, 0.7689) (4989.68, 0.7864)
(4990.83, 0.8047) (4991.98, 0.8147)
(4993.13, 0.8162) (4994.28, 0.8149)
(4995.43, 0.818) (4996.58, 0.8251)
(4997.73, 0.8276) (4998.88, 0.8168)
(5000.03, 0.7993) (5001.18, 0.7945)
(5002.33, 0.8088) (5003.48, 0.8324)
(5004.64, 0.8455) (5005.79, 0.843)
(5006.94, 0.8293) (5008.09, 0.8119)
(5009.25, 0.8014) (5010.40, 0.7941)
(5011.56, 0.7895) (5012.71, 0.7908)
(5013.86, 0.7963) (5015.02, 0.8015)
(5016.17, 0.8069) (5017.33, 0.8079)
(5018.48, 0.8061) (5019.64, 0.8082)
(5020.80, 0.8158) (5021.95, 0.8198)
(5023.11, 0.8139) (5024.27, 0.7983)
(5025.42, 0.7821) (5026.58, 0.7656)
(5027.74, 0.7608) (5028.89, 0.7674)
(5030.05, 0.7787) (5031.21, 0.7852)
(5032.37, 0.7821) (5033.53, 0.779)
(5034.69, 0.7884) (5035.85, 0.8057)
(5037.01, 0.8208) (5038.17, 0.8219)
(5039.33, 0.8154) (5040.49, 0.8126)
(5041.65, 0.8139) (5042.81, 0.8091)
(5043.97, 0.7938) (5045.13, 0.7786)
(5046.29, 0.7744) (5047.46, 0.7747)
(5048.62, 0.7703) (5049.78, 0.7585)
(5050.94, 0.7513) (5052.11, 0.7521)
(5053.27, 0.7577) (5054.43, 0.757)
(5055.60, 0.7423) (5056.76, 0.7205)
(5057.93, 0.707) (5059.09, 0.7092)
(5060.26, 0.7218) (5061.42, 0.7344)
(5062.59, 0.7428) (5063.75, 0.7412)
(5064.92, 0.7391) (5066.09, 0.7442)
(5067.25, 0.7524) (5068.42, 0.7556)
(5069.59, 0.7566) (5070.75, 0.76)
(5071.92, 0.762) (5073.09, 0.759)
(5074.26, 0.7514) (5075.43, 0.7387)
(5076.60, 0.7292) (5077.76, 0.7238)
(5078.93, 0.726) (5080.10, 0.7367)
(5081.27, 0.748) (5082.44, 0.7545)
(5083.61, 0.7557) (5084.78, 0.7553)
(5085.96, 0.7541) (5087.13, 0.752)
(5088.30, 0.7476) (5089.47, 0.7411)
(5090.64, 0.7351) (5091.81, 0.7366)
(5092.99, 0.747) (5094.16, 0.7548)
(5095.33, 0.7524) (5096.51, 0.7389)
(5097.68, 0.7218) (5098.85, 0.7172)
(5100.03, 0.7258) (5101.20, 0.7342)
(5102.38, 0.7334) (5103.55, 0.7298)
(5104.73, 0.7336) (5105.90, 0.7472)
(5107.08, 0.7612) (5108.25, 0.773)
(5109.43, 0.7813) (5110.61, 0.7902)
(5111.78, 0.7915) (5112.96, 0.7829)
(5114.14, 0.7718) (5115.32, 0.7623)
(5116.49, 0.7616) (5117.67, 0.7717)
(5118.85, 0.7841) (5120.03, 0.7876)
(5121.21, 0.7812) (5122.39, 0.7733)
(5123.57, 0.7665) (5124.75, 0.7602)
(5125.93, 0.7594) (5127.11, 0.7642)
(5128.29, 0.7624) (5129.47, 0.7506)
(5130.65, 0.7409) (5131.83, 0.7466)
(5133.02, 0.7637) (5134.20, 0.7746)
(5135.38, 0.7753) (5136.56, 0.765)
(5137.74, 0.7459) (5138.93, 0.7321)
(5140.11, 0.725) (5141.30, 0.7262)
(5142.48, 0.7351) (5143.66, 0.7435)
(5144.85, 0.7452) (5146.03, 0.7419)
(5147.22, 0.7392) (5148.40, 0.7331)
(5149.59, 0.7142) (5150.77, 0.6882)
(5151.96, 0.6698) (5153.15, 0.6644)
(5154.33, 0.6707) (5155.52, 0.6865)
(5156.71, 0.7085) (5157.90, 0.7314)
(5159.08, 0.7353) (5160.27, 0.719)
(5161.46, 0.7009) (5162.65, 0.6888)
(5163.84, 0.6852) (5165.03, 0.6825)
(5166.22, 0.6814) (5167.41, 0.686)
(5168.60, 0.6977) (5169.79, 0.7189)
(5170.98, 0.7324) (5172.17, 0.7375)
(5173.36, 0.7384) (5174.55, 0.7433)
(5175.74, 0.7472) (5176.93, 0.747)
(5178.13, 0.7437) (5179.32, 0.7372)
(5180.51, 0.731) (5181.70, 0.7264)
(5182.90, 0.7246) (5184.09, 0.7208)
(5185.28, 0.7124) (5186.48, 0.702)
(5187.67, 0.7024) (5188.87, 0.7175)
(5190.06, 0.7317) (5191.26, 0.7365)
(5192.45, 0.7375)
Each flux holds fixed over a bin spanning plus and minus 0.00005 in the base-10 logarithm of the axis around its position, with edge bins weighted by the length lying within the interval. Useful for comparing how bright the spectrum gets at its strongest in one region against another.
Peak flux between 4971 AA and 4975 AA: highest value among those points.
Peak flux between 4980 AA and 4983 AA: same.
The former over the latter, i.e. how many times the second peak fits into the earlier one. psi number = 0.978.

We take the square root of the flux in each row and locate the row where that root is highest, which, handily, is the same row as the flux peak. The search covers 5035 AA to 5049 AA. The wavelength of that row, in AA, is 5038.17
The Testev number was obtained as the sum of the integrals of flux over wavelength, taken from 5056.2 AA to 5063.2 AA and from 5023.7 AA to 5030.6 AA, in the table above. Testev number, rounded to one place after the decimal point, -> 10.4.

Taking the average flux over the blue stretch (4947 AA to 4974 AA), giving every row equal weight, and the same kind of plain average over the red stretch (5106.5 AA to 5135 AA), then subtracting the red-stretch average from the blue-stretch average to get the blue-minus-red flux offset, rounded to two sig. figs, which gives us 0.032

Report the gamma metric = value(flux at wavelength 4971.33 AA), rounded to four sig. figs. 0.7803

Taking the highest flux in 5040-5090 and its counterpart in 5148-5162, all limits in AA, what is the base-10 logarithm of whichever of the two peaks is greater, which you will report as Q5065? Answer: -0.089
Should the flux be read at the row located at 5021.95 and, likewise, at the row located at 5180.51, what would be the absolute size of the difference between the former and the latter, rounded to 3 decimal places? 0.089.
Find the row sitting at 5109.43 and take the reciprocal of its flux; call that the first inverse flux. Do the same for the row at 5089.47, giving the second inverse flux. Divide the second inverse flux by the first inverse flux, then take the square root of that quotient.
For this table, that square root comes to 1.03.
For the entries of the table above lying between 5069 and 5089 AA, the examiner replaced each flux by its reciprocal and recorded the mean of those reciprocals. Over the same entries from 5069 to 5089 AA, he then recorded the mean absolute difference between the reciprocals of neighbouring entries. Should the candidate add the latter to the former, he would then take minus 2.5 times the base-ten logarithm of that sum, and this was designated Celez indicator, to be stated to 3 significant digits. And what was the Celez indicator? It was -0.324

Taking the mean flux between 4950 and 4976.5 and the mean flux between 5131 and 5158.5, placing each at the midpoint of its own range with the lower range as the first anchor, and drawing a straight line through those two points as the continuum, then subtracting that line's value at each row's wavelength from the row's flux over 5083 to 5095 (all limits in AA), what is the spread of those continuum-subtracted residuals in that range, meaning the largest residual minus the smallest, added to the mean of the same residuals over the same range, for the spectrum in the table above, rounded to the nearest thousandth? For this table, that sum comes 0.020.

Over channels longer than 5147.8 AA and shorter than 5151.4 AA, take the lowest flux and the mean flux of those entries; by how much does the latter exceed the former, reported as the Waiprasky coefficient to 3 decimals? 0.024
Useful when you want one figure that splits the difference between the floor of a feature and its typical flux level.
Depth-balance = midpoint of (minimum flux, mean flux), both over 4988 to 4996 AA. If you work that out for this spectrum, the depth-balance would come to 0.79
